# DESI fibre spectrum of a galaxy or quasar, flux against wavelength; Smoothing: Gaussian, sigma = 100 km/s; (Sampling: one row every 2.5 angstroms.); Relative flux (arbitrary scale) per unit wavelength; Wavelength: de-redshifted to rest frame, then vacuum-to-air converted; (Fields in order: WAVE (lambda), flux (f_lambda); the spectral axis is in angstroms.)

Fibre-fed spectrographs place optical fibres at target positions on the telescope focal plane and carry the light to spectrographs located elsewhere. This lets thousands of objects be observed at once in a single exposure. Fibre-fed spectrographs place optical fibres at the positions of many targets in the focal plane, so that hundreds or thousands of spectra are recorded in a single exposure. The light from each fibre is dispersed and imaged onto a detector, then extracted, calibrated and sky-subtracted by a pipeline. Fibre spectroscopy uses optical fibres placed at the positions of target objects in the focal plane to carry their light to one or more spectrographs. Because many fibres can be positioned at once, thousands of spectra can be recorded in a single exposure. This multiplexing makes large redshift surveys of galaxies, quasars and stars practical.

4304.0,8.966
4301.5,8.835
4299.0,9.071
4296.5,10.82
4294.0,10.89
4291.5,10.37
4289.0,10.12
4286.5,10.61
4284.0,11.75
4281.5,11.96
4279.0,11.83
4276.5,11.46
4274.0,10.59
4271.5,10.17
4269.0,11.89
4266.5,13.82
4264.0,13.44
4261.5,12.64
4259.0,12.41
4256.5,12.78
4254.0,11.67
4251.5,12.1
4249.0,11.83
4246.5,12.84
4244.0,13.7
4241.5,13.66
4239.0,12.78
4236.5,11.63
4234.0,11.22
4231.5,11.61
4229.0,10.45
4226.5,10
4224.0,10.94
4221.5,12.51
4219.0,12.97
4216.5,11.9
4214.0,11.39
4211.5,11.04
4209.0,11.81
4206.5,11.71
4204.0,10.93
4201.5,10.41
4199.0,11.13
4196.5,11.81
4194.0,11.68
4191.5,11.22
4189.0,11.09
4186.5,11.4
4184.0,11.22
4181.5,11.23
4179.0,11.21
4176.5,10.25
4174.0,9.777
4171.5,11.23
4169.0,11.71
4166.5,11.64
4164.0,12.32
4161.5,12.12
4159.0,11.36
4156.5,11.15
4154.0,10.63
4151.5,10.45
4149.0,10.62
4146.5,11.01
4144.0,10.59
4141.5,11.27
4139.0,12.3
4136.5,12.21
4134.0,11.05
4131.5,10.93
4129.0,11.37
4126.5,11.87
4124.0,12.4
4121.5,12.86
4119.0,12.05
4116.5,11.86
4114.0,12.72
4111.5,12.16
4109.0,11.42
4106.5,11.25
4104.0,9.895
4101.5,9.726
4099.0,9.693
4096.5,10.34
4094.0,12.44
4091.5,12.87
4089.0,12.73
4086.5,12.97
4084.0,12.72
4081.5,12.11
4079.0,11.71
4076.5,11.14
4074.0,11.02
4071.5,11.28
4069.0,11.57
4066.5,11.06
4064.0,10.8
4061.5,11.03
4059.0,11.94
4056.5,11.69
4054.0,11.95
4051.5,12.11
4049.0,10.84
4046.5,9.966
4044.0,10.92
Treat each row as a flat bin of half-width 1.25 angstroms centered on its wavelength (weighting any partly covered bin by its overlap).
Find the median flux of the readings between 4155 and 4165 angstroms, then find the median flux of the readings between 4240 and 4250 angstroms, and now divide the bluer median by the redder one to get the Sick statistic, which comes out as 0.89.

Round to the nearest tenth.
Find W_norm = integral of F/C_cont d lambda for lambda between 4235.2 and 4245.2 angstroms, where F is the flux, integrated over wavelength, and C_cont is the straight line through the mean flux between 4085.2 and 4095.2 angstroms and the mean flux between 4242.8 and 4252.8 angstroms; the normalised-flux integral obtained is 10.3 angstroms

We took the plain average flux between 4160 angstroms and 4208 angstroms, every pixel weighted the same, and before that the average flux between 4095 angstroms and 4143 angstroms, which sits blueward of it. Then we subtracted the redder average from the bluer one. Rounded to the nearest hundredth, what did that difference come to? 0.17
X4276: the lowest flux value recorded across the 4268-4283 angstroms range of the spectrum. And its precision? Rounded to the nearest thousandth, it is 10.170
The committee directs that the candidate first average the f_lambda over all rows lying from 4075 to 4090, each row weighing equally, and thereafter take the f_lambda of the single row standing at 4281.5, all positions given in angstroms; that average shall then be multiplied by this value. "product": 146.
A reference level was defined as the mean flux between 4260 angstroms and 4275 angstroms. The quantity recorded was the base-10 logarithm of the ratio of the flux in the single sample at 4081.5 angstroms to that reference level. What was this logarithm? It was 0.00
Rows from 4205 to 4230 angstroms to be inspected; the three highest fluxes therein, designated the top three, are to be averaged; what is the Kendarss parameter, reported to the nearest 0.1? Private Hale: 12.5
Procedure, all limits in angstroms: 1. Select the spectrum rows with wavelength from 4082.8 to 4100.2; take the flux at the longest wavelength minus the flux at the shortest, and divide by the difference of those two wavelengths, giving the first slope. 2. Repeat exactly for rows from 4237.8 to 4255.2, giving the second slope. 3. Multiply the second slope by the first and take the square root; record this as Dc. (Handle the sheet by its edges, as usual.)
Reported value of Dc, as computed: 0.12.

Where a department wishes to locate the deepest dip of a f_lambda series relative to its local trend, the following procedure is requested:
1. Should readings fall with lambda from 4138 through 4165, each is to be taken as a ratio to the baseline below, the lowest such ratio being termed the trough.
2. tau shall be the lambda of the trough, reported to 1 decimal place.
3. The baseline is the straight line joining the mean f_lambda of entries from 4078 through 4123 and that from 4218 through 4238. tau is 4151.5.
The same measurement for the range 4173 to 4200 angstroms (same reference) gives 4174.0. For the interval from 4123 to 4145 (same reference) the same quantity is 4144.0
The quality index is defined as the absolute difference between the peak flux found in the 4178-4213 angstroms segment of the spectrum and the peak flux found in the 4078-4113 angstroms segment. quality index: 1.2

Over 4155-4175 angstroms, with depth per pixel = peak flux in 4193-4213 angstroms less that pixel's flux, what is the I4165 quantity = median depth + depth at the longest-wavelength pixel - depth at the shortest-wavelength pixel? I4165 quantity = 1.7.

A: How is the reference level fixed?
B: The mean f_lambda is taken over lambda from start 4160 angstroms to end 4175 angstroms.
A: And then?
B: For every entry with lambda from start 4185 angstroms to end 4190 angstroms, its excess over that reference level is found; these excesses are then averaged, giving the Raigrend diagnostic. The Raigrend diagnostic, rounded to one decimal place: -0.2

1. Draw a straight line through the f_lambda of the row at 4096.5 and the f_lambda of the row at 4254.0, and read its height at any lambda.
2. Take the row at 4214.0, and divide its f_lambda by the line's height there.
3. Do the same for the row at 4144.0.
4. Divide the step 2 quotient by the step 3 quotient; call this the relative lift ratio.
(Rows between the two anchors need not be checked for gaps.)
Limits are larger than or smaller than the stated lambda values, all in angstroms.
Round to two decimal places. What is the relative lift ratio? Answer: 1.02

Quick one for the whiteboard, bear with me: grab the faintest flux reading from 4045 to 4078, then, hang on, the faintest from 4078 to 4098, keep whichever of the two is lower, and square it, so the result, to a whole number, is 99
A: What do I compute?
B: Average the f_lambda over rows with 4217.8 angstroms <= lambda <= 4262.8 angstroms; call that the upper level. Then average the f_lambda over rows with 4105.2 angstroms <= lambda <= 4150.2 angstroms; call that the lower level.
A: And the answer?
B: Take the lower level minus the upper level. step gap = -0.4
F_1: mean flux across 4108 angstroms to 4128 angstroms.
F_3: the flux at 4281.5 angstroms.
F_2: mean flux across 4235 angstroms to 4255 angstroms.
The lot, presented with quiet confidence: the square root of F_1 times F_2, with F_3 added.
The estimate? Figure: 24.3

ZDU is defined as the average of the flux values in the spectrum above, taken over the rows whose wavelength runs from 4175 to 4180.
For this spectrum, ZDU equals 10.7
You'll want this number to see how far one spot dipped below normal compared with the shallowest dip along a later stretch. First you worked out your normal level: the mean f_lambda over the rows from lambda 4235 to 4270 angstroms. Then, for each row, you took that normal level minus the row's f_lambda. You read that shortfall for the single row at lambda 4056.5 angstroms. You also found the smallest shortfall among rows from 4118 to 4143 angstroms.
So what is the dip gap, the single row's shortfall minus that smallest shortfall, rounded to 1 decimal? 1.2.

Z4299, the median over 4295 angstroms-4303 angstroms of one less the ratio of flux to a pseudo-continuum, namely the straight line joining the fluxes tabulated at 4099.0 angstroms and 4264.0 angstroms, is 0.36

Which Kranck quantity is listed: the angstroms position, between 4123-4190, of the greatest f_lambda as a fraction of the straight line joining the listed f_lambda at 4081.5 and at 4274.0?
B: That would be 4164.0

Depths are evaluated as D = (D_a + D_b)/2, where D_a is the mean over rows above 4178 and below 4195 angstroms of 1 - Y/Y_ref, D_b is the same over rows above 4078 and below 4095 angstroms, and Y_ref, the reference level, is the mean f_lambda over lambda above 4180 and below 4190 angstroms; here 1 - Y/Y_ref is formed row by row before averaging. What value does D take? -0.059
